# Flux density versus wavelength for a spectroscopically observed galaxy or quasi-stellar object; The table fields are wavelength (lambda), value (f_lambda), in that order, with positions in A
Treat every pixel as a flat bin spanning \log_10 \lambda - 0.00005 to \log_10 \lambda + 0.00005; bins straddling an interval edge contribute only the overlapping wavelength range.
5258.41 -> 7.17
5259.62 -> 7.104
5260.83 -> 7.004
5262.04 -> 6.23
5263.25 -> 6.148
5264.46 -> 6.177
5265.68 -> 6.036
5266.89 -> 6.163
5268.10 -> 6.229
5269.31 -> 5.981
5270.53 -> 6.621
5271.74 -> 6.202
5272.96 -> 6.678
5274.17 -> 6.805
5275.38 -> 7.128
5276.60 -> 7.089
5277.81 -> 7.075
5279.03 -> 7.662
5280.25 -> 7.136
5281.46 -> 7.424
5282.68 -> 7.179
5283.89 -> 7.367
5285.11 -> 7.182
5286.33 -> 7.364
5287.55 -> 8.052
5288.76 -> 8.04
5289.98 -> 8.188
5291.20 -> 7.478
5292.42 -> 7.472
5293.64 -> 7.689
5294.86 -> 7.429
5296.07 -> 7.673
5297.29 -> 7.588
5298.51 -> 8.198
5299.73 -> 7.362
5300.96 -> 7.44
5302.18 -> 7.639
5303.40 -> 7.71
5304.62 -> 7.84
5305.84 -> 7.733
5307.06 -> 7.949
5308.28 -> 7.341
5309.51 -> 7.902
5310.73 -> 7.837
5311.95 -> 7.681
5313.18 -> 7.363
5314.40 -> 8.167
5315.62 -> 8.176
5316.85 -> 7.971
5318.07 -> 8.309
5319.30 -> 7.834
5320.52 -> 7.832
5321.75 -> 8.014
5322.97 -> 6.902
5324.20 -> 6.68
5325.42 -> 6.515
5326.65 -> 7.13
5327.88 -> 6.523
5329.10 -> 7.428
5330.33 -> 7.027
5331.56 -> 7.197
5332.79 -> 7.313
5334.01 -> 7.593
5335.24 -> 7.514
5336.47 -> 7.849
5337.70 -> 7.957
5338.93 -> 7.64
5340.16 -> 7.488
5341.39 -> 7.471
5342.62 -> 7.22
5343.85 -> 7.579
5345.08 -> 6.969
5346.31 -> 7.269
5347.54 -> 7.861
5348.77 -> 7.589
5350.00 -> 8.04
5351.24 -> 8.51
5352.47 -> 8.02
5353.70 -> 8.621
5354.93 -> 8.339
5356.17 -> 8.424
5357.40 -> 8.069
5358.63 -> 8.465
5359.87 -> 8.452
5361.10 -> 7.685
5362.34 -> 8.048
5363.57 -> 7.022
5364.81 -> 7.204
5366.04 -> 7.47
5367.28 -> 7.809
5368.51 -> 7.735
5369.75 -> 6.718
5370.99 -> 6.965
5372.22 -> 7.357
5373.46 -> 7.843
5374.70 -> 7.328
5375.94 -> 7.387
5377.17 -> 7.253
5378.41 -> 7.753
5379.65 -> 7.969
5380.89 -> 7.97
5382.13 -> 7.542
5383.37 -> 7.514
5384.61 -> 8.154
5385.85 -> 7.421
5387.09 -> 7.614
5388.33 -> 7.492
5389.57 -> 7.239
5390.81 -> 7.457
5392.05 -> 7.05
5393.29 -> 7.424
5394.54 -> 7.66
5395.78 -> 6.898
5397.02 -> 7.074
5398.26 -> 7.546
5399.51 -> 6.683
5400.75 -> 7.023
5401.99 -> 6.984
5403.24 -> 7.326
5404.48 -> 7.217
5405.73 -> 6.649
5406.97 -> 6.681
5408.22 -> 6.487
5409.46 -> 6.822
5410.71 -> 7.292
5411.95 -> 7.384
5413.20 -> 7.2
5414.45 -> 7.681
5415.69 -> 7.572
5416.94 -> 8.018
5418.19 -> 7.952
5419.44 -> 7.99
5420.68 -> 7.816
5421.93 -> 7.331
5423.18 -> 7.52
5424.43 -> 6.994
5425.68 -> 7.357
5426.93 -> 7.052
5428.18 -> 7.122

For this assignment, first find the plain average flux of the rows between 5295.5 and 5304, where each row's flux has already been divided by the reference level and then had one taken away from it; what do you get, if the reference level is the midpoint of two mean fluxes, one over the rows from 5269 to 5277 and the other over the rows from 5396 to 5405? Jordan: 0.11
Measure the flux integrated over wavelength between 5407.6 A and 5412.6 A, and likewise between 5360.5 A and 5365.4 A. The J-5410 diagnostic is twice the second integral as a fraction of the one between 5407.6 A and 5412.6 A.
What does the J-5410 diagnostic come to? 2.1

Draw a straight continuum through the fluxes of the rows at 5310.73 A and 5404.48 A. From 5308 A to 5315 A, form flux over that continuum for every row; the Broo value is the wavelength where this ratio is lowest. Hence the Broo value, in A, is 5308.28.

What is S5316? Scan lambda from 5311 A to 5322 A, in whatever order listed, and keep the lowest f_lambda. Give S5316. 7.363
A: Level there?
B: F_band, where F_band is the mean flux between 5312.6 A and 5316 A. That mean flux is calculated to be 7.9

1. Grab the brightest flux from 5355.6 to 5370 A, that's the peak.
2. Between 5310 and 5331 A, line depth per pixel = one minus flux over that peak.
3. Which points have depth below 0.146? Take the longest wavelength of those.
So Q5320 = 5329.10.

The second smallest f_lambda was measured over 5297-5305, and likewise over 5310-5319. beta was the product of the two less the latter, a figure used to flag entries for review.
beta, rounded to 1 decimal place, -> 49.5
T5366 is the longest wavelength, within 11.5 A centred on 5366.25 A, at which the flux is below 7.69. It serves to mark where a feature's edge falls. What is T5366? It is 5370.99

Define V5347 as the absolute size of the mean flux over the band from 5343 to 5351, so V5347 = 7.6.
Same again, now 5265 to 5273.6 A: 6.3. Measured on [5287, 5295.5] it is 7.8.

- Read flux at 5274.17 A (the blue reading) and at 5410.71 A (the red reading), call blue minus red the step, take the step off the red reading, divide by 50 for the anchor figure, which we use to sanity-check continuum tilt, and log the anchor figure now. 0.156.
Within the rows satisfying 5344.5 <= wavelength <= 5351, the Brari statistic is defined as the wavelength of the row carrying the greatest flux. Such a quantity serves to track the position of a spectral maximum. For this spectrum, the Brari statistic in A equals 5350.00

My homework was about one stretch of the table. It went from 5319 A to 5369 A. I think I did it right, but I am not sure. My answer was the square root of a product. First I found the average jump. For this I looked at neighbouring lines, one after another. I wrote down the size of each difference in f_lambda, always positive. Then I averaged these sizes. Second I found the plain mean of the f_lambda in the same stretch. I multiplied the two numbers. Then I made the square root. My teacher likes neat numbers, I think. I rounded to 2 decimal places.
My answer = 1.65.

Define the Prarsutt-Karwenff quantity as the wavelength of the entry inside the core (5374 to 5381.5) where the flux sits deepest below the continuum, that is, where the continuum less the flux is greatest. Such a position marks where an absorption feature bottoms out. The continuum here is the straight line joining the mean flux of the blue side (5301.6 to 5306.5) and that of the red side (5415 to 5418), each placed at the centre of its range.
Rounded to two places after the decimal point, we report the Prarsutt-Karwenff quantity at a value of 5377.17 A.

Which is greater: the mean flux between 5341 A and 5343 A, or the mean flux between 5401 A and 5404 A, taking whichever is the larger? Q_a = 7.35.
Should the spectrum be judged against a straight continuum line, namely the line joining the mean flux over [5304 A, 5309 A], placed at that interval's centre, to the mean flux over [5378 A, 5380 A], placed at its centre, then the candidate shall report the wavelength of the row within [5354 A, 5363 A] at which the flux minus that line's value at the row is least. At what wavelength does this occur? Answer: 5361.10 A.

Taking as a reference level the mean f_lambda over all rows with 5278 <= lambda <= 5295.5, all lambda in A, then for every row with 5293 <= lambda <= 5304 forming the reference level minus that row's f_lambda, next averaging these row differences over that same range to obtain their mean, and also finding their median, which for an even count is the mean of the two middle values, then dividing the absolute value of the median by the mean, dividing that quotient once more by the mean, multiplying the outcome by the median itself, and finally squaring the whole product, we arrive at 1.1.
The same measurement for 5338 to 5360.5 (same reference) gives 1.7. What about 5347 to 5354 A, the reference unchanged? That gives 0.6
